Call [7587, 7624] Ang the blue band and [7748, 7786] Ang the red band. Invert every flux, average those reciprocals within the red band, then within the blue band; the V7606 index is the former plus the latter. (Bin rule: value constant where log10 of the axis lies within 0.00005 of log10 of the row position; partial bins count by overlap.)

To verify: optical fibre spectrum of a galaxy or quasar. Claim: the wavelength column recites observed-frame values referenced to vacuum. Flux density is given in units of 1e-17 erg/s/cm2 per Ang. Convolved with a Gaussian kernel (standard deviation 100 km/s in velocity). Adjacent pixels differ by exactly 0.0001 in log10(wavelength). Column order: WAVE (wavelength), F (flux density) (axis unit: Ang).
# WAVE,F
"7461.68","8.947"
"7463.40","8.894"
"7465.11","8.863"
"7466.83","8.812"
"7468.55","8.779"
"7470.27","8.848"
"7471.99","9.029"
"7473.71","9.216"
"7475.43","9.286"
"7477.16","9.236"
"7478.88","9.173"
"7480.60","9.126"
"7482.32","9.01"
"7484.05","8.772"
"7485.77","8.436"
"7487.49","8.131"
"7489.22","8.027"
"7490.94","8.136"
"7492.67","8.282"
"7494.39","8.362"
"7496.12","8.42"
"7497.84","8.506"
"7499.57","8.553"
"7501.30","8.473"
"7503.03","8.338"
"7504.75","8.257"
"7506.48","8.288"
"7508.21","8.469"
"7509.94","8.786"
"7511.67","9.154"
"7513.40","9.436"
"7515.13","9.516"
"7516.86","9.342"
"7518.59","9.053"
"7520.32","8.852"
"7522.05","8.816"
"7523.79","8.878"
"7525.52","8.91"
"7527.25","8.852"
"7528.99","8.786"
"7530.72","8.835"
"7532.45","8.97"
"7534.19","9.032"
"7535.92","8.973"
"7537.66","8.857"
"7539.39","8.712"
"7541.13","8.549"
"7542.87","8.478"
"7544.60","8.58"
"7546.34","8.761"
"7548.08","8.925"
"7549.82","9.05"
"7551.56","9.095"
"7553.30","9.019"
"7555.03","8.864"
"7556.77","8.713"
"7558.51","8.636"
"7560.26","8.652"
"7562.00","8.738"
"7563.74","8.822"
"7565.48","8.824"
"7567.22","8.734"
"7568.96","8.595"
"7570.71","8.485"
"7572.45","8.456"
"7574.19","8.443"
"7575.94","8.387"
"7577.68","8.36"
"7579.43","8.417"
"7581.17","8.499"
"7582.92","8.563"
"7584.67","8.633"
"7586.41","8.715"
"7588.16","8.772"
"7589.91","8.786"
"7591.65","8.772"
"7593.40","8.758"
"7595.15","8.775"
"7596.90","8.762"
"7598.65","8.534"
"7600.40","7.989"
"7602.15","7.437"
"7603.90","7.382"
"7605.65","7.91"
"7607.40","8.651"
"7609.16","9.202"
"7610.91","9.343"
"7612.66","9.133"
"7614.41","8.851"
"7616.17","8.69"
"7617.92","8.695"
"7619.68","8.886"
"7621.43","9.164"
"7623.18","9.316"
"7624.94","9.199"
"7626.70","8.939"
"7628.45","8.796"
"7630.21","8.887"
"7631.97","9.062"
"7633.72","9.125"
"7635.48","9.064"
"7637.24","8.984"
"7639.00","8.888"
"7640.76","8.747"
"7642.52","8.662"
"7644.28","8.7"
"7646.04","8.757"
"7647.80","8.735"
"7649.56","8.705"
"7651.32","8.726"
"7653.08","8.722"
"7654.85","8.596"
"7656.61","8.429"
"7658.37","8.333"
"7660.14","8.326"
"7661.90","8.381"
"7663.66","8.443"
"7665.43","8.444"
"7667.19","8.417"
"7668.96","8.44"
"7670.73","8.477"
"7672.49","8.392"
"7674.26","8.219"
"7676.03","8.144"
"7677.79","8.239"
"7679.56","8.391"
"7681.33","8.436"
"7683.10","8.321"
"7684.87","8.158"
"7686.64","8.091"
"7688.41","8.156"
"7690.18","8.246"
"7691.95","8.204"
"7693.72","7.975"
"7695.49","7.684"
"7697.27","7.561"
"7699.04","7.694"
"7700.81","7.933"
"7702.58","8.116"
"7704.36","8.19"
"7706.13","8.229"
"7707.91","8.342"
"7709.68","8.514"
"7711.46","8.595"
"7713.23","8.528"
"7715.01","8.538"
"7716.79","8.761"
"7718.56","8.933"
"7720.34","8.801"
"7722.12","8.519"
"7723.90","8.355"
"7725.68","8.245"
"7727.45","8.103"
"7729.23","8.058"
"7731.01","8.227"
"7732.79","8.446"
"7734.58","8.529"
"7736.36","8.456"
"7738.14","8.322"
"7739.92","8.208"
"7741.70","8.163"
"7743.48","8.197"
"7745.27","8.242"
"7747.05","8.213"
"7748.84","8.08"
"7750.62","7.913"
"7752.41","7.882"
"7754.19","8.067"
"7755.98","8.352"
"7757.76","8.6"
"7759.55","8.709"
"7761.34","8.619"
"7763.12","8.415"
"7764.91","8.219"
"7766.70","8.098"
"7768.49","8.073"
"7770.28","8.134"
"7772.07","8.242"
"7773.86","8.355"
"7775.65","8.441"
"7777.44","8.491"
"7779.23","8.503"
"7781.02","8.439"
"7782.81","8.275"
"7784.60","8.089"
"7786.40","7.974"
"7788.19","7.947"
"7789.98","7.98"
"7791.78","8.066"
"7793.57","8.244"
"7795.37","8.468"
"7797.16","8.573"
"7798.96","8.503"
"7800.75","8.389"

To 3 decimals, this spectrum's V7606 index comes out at 0.237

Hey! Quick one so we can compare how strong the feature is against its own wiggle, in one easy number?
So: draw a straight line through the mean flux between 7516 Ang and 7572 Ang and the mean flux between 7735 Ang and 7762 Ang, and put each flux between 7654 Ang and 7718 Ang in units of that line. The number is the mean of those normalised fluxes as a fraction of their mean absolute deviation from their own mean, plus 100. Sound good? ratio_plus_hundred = 144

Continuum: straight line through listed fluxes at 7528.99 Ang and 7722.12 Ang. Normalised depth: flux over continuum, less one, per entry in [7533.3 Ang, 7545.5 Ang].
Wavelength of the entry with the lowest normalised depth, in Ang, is 7542.87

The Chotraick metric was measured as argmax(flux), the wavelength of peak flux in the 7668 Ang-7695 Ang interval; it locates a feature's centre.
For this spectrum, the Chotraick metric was 7670.73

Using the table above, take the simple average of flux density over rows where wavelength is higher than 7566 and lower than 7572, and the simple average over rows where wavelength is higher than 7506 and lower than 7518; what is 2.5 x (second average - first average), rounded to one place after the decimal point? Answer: 1.0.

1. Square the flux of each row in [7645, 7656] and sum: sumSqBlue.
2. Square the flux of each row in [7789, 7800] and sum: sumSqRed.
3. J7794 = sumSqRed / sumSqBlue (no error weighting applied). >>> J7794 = 0.911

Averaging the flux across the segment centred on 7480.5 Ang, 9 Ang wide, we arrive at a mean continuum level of 9.06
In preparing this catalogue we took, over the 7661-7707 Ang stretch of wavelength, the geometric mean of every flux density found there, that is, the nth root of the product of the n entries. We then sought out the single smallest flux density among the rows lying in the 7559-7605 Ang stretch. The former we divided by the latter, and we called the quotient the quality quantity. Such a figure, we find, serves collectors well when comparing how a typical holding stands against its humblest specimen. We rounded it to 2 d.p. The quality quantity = 1.11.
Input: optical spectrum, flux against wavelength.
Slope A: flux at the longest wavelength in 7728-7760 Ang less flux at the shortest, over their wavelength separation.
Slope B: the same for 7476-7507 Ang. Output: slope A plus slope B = -0.011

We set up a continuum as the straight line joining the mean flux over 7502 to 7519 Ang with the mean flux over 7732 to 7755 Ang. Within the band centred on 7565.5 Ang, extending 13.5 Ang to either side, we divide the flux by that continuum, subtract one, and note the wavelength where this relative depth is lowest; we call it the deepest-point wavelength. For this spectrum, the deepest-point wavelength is 7577.68 Ang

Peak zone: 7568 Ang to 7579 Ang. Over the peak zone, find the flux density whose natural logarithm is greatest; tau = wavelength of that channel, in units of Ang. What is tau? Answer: 7568.96 Ang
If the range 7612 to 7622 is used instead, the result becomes 7621.43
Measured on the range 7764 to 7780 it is 7779.23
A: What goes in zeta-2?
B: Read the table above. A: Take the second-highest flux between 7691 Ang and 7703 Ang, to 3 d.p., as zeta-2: 8.116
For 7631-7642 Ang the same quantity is 9.064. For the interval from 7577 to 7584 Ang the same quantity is 8.499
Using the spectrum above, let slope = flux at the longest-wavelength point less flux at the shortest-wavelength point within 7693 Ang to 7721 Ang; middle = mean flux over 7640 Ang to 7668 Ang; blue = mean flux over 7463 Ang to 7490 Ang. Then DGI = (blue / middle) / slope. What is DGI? 1.3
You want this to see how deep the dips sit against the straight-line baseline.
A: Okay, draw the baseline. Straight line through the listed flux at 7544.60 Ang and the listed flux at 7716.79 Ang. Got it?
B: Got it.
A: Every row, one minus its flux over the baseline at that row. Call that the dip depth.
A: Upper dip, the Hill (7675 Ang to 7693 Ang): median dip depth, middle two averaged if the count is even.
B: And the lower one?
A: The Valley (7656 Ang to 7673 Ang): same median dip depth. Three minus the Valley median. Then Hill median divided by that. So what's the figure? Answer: 0.020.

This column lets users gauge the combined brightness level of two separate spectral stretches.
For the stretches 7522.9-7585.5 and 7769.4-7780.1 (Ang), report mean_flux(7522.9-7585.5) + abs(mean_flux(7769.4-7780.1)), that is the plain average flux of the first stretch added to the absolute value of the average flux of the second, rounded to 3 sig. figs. 17.1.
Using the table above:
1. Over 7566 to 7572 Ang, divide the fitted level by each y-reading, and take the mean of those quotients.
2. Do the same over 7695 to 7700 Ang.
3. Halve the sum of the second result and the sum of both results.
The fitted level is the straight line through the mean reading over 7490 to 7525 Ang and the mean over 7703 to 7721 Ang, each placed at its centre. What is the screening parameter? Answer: 1.62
